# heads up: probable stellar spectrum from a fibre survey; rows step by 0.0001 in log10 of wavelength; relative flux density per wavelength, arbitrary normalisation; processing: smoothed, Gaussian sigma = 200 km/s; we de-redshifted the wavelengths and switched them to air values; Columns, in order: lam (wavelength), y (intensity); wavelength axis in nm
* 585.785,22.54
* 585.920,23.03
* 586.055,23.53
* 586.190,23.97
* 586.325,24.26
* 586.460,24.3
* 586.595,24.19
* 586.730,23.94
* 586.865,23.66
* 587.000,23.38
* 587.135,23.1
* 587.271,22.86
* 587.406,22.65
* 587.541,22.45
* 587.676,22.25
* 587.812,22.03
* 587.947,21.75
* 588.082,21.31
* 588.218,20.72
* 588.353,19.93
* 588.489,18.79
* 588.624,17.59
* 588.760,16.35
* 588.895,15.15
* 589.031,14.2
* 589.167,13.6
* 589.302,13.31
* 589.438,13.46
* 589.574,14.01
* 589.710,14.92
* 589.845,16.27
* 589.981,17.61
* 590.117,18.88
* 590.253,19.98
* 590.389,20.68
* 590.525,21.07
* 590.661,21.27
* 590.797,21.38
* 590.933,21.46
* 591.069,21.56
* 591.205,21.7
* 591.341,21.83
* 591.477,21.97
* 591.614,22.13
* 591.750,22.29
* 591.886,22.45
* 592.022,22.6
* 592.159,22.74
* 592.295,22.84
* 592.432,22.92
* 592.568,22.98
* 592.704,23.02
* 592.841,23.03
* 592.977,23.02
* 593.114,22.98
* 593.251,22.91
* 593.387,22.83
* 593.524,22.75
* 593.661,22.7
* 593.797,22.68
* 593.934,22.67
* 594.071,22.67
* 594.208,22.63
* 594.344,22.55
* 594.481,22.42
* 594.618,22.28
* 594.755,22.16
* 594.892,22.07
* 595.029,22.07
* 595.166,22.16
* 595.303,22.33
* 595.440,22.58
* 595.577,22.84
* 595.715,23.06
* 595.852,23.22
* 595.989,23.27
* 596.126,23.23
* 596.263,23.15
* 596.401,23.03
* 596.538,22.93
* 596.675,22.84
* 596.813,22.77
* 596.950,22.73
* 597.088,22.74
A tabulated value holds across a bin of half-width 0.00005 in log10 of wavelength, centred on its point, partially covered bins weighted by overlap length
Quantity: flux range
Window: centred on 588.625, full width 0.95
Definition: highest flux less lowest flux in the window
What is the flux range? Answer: 6.5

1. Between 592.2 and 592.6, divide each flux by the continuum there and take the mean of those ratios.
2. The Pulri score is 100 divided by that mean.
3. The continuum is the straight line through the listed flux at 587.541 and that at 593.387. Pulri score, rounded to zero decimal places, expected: 99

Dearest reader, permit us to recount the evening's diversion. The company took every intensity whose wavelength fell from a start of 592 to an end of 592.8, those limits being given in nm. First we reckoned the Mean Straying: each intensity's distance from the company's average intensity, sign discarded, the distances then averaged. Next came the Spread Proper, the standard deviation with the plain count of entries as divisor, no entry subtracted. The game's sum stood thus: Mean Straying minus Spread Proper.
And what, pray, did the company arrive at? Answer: -0.02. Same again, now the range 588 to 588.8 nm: -0.20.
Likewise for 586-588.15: -0.12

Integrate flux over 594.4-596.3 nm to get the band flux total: 43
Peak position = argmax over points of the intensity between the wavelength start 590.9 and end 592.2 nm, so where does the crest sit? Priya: 592.159 nm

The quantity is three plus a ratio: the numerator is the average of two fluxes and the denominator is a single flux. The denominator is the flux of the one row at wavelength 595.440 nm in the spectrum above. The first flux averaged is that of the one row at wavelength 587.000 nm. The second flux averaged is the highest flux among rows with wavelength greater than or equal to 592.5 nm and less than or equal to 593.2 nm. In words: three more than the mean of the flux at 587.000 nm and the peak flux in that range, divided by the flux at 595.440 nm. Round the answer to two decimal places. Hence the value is 4.03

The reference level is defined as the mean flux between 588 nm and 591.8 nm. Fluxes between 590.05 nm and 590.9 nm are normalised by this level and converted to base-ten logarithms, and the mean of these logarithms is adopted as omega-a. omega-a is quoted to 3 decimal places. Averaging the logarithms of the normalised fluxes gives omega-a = 0.041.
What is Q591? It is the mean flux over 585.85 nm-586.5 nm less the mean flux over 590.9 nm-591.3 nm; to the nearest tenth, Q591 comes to 2.2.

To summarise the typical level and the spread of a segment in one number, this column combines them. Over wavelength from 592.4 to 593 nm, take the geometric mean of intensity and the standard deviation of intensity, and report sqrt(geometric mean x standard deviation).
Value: 1.0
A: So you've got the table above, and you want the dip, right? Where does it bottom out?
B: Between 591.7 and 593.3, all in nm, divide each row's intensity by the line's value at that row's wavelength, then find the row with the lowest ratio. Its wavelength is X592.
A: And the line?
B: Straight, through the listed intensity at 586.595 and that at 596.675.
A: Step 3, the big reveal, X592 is 591.750 nm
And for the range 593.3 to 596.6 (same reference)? 594.892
